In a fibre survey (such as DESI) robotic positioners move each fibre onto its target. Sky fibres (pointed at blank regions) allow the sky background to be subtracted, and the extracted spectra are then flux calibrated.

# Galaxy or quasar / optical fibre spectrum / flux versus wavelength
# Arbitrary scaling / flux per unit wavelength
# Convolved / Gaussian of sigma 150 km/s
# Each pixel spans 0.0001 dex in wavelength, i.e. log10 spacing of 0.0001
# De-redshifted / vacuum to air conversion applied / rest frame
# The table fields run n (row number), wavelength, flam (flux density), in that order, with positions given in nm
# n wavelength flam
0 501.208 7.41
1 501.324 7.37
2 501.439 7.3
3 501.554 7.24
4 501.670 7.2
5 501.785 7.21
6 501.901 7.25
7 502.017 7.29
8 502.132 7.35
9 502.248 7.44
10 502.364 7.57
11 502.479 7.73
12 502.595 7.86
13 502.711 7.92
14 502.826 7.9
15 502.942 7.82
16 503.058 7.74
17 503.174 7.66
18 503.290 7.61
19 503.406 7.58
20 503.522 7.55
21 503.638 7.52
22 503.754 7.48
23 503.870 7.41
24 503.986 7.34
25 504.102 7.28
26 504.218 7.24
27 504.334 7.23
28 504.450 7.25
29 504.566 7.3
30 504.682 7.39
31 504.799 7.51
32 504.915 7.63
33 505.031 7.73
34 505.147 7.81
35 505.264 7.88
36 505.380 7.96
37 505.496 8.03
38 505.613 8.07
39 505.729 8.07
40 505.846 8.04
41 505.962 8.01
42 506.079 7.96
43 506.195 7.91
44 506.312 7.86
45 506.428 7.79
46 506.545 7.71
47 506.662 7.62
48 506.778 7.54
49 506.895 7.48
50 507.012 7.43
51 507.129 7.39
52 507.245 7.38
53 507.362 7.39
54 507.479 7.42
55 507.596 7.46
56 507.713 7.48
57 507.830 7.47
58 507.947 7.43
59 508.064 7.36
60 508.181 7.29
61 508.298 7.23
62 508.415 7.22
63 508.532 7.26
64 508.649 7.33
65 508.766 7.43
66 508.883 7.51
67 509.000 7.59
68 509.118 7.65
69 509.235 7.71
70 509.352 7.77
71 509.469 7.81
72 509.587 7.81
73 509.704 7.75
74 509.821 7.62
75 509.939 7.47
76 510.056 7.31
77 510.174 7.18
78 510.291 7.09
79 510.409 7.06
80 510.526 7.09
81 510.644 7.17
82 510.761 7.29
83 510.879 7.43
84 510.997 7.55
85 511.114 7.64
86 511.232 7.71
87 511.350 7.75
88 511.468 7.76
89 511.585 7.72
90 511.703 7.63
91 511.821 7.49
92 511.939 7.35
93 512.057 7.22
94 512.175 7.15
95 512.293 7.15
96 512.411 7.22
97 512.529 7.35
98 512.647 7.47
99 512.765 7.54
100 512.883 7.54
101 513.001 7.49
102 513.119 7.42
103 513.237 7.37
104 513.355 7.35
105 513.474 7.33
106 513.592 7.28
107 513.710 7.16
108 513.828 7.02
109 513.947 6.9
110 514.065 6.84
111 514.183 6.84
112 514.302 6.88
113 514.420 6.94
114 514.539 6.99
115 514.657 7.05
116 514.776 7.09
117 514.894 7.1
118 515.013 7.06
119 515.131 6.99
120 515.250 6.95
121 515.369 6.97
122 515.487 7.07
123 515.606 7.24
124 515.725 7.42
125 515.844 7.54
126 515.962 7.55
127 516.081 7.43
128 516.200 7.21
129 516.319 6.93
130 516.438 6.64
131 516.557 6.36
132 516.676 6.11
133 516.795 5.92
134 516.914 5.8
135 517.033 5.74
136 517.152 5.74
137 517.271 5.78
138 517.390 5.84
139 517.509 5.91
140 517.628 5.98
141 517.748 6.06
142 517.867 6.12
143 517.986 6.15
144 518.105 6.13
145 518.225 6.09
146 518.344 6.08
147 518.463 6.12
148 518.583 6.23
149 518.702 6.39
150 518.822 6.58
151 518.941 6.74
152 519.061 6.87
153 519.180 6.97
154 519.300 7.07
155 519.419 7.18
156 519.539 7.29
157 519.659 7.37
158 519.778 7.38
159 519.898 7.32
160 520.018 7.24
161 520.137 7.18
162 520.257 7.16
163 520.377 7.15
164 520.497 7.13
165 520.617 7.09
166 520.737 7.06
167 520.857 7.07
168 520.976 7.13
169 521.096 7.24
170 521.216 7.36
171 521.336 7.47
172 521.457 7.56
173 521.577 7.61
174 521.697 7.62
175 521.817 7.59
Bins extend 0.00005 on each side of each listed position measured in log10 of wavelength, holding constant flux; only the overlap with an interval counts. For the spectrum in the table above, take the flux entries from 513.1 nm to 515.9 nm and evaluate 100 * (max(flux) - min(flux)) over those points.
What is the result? 70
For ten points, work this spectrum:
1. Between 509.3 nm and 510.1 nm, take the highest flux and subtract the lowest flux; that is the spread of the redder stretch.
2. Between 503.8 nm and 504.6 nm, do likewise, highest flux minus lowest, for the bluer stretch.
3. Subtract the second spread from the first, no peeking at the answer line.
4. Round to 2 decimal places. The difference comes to 0.32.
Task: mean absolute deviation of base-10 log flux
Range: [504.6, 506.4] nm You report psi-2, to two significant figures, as 0.0091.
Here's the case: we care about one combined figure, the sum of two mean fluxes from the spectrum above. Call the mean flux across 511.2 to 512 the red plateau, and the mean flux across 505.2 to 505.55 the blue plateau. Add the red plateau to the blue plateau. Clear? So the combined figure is 15.6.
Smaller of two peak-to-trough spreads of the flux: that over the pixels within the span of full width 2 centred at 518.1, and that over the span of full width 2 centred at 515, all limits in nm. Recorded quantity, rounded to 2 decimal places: 0.71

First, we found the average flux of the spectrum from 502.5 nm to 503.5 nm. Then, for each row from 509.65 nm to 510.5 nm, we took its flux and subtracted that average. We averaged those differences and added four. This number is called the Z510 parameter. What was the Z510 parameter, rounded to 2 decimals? 3.59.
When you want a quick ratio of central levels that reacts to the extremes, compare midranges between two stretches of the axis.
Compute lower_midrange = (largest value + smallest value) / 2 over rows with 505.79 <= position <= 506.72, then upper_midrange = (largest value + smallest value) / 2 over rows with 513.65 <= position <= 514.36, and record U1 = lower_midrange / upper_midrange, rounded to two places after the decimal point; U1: 1.12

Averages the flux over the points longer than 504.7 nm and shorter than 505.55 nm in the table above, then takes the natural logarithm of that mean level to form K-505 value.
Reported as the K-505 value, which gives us 2.05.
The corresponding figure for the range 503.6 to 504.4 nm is 2.00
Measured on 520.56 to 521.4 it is 1.97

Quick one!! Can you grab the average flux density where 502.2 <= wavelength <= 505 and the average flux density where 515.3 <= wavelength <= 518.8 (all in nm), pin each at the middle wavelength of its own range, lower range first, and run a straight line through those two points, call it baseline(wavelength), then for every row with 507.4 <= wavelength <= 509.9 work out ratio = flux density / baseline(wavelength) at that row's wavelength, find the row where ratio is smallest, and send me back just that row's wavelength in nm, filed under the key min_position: 508.415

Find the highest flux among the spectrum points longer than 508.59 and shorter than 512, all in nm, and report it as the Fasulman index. 7.81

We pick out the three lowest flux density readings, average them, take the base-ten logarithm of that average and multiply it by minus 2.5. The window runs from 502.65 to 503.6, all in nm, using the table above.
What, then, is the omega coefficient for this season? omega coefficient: -2.20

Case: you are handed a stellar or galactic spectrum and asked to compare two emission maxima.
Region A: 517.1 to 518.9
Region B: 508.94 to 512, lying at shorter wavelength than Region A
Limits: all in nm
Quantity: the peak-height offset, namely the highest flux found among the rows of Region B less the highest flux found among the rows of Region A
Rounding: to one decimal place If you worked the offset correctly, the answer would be 1.2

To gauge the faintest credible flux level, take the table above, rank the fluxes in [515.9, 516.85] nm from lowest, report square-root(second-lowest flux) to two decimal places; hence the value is 2.47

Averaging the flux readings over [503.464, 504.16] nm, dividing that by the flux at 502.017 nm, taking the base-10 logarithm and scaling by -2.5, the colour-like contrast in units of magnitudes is -0.021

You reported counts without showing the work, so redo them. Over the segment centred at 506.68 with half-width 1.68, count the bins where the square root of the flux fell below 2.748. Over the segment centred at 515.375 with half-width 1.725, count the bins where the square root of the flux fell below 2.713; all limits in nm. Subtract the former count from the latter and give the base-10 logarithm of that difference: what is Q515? 1.0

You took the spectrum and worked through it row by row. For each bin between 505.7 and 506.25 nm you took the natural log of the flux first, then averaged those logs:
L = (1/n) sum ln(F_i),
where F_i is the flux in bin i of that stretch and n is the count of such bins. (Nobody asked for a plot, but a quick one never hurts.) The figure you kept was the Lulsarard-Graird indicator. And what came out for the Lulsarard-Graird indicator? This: 2.08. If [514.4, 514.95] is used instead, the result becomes 1.95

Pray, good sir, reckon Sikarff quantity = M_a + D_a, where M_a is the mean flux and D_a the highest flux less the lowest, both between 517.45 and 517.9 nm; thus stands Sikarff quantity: 6.2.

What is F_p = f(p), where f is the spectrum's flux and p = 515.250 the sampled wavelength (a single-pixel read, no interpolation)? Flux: 6.95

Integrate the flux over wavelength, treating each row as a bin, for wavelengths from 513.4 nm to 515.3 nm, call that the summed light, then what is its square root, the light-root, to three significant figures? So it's 3.65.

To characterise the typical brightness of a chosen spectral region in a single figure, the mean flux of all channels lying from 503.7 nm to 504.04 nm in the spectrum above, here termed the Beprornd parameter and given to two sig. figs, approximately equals 7.4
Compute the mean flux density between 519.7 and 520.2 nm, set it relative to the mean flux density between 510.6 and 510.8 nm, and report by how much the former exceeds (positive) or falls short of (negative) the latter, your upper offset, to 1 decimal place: 0.0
